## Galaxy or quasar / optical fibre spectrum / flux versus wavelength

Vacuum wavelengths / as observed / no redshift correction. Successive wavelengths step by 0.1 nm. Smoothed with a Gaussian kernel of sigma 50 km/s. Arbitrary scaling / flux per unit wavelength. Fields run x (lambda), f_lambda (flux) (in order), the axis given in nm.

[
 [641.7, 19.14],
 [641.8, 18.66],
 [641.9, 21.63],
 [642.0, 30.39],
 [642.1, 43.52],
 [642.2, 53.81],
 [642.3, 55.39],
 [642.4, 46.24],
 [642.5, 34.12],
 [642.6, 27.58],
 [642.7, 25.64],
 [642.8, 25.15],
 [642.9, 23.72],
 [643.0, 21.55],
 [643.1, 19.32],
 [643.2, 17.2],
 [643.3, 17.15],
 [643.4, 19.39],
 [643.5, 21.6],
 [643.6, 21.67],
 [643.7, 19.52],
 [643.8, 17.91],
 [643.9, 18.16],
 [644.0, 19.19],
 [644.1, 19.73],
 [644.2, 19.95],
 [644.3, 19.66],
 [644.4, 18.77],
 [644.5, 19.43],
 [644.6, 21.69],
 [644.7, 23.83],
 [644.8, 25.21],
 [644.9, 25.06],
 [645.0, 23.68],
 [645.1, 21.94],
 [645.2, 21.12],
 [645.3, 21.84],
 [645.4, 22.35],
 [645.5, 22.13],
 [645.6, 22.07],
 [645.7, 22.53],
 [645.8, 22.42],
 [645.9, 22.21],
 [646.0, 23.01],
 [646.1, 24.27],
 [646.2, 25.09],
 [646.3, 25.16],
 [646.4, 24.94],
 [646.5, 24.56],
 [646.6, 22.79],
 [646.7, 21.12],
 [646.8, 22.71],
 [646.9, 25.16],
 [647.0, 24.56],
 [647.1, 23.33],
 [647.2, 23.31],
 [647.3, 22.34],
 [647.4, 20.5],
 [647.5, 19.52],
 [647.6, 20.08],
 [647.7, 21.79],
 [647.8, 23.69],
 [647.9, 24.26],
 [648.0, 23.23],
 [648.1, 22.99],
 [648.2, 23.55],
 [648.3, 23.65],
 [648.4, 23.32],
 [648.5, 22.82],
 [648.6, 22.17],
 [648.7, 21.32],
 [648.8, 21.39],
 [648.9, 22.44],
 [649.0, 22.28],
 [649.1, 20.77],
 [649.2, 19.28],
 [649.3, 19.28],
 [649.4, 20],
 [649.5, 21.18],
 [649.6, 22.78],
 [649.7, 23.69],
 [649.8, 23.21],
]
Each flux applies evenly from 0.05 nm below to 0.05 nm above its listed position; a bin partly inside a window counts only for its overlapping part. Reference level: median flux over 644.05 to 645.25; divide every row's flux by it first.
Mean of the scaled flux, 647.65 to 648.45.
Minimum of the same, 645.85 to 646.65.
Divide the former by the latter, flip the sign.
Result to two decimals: -1.05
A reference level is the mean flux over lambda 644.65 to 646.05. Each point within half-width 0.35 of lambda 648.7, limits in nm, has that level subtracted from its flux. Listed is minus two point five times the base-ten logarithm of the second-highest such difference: 5.61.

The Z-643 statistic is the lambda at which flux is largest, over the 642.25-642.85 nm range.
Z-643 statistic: 642.3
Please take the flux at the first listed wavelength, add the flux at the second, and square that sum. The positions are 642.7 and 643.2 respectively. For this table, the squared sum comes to 1835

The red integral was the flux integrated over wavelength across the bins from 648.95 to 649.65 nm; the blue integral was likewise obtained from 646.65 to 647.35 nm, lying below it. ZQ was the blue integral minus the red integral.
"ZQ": 1.7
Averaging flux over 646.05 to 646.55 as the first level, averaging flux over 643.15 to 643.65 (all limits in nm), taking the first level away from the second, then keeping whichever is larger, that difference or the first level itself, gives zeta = 24.8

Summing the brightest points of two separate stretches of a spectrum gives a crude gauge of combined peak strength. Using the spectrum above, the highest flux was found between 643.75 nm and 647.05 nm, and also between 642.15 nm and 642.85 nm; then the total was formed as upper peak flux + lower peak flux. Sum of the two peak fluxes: 81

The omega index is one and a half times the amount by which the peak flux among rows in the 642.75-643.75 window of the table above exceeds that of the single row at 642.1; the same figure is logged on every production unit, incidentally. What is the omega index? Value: -28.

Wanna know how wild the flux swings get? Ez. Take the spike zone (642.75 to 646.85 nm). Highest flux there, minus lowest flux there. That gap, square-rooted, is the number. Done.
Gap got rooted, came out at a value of 2.8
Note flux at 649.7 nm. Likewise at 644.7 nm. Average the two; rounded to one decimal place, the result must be 23.8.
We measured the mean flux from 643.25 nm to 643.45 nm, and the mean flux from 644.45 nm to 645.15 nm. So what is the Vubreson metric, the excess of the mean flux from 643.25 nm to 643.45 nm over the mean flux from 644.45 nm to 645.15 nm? -4.7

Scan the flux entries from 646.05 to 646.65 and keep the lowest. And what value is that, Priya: 22.79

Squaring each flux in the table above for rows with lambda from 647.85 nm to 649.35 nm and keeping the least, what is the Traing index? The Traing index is 372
